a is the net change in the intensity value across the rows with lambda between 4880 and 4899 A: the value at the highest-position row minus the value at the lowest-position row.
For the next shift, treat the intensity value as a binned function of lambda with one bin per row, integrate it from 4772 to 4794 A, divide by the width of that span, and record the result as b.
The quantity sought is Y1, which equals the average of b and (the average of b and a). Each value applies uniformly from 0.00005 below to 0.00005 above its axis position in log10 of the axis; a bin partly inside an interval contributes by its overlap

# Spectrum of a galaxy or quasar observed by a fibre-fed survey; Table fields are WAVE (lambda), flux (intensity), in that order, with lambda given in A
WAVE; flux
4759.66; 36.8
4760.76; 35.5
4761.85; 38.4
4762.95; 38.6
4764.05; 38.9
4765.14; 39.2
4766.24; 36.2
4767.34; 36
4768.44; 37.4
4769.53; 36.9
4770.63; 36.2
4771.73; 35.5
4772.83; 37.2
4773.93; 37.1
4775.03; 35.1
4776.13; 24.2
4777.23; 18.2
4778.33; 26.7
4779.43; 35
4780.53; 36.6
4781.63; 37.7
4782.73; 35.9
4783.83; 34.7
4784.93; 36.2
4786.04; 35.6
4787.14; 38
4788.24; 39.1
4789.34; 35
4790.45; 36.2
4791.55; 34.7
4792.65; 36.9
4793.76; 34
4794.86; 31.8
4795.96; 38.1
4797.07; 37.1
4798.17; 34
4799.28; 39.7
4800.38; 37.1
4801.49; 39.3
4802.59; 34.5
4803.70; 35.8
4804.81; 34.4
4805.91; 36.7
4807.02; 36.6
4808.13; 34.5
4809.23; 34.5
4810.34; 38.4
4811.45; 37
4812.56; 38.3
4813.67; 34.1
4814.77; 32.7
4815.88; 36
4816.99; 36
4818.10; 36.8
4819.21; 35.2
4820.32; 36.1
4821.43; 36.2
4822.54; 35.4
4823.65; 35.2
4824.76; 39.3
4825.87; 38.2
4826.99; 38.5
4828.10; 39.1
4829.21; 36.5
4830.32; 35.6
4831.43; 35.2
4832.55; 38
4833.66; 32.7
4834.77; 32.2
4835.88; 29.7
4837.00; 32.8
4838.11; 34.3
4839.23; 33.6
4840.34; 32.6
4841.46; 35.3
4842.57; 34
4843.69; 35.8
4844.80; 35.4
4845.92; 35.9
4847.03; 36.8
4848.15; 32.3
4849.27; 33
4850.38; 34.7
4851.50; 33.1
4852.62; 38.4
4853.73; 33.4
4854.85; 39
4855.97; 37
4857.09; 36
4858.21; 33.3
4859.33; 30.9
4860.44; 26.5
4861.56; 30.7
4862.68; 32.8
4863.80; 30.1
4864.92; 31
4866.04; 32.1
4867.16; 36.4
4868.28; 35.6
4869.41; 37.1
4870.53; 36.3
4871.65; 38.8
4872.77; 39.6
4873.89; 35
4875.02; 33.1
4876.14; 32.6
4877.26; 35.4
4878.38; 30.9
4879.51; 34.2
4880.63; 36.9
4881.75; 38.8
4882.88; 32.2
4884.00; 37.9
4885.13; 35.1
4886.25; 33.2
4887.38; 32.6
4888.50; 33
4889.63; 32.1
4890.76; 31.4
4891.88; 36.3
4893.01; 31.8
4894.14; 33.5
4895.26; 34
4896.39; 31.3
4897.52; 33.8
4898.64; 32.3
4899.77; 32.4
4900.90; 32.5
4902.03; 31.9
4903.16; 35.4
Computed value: 24.5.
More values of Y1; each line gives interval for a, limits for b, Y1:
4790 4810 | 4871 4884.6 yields 26.2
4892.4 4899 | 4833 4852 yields 25.5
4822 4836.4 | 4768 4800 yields 24.7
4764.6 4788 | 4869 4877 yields 26.7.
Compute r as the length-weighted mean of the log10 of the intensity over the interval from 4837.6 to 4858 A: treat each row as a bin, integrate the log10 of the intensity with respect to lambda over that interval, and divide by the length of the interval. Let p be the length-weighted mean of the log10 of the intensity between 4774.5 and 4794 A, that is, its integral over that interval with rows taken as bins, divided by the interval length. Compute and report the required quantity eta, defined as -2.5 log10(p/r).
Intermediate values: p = 1.523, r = 1.543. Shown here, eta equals 0.014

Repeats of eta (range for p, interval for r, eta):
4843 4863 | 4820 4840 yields 0.011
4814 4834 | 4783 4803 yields 0.000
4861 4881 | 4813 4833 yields 0.018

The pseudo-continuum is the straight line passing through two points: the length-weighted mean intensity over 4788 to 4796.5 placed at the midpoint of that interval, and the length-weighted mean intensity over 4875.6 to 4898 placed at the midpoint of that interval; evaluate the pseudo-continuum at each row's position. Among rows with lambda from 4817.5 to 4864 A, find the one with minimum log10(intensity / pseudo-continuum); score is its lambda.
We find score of 4860.44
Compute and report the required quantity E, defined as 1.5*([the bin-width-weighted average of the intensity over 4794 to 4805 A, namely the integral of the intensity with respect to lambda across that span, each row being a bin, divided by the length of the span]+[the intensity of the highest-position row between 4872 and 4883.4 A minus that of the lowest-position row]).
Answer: 43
